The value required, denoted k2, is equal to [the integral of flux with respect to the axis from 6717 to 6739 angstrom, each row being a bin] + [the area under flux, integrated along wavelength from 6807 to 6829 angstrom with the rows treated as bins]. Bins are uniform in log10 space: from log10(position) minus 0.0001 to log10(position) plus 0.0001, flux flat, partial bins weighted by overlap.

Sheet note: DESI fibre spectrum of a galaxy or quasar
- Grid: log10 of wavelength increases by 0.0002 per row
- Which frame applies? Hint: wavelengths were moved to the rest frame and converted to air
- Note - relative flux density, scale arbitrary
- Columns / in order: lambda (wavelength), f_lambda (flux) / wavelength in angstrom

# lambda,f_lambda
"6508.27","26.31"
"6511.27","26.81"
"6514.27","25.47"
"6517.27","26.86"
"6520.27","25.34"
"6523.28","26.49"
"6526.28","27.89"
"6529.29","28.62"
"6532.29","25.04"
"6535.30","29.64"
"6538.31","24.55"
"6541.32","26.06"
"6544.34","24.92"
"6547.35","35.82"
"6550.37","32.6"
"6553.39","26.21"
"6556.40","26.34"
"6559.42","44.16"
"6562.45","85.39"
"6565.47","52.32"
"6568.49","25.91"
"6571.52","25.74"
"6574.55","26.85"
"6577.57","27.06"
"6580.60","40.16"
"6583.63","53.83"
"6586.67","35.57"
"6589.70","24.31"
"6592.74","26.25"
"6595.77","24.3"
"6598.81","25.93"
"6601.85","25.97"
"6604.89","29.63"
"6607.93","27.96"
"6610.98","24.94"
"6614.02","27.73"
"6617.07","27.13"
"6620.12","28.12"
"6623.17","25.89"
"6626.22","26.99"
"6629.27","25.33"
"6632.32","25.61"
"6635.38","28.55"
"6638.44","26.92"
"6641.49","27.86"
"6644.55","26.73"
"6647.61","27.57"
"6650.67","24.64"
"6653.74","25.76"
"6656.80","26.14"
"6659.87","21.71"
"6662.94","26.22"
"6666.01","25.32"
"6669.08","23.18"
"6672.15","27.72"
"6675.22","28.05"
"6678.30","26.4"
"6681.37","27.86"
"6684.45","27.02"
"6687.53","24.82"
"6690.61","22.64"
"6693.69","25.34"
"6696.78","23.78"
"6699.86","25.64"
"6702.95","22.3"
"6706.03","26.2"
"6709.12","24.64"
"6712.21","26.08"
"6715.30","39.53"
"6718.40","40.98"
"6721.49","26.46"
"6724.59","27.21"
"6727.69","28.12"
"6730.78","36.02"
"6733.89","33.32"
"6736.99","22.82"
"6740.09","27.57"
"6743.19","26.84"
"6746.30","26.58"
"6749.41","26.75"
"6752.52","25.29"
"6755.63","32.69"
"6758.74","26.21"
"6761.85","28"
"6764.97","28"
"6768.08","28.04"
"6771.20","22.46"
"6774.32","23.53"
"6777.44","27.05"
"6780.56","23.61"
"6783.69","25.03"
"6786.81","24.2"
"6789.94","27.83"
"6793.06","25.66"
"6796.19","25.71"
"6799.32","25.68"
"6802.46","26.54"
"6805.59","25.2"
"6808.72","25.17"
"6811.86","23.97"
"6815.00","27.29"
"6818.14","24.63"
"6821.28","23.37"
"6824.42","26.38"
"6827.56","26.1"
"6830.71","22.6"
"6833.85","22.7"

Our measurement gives 1229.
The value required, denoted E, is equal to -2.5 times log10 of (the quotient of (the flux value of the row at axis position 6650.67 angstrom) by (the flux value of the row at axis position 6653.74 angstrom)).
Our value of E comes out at 0.05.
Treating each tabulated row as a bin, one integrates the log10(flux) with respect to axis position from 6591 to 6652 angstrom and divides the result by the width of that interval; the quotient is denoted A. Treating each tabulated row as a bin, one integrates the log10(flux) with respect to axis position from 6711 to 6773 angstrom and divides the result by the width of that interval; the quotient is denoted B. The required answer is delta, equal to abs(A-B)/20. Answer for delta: 0.0015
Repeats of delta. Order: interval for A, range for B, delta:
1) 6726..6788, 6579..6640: 0.0012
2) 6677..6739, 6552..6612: 0.0032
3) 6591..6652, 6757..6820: 0.0009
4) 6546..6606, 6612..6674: 0.0047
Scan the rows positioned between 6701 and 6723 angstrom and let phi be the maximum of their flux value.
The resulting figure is 40.98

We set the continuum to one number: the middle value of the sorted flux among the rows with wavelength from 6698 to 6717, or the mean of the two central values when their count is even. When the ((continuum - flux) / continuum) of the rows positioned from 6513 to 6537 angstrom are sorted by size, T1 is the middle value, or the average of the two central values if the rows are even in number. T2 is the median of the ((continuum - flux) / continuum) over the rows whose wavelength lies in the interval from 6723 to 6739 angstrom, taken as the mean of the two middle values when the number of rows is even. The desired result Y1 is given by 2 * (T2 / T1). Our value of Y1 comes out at 5.5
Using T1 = -0.03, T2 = -0.09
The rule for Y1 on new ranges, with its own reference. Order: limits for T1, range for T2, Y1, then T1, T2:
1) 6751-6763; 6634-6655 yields 1.7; -0.05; -0.04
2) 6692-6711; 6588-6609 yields -0.3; 0.03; 0.00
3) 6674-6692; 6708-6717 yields 0.5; -0.03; -0.01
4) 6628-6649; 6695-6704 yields -3.9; -0.04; 0.08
